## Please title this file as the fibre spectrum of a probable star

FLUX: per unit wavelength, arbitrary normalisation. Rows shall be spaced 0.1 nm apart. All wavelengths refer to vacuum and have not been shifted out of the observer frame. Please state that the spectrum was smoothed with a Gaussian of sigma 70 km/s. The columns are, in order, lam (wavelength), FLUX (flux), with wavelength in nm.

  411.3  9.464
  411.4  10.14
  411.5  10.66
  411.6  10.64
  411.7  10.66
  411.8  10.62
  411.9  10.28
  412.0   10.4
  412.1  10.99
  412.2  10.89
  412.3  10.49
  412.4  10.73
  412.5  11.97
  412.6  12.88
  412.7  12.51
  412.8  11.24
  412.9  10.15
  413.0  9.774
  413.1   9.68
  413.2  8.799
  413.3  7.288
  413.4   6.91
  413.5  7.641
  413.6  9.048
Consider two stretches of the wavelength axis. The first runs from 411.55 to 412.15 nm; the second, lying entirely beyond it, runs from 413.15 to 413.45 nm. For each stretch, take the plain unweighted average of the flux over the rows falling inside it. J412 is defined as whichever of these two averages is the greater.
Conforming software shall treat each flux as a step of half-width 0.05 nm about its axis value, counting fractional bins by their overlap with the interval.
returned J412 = 10.6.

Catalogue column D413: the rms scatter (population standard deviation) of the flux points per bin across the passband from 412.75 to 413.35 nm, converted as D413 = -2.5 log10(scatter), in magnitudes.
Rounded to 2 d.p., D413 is -0.22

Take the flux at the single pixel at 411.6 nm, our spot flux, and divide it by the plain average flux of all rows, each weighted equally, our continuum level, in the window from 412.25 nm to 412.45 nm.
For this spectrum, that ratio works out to 1.00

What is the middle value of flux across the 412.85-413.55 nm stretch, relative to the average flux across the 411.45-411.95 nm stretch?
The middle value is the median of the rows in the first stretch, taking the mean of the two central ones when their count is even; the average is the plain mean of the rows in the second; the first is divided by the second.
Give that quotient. 0.83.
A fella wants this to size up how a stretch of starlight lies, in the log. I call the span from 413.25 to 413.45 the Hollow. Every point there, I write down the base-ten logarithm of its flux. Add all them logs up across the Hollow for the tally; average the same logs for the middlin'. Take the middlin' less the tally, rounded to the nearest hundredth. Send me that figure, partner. -0.85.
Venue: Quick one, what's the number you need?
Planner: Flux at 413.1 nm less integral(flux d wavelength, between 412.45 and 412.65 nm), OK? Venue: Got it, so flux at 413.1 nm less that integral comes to 7.2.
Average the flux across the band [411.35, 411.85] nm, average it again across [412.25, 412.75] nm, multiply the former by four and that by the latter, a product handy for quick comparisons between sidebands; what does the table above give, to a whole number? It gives 494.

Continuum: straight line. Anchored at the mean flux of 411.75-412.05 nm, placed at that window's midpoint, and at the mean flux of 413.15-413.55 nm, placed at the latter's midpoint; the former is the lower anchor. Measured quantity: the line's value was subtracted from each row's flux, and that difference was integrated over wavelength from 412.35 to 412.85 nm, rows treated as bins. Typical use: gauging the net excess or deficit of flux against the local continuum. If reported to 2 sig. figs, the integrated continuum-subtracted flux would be 1.4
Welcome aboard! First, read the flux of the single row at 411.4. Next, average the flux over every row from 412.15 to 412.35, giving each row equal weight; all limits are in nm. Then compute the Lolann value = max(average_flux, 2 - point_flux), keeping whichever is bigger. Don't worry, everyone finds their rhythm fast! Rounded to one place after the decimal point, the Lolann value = 10.7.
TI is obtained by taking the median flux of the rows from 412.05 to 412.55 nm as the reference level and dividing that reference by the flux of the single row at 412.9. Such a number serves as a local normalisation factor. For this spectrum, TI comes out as 1.07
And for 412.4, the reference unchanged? 1.01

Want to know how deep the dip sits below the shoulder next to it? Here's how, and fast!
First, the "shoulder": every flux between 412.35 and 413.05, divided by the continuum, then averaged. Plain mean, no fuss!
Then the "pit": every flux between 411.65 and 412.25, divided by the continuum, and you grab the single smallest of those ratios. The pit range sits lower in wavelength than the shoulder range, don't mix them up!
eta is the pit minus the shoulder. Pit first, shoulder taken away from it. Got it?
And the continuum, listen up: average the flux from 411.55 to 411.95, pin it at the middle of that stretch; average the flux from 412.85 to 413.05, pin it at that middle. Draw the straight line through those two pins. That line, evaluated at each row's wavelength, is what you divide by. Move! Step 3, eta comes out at -0.14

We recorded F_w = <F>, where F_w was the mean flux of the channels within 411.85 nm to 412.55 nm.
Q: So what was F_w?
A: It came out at 10.8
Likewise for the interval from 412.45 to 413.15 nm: 11.2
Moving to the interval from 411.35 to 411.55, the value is 10.4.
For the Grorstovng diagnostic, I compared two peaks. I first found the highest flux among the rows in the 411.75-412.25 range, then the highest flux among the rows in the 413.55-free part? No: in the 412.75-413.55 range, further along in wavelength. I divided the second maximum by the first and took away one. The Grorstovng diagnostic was 0.0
